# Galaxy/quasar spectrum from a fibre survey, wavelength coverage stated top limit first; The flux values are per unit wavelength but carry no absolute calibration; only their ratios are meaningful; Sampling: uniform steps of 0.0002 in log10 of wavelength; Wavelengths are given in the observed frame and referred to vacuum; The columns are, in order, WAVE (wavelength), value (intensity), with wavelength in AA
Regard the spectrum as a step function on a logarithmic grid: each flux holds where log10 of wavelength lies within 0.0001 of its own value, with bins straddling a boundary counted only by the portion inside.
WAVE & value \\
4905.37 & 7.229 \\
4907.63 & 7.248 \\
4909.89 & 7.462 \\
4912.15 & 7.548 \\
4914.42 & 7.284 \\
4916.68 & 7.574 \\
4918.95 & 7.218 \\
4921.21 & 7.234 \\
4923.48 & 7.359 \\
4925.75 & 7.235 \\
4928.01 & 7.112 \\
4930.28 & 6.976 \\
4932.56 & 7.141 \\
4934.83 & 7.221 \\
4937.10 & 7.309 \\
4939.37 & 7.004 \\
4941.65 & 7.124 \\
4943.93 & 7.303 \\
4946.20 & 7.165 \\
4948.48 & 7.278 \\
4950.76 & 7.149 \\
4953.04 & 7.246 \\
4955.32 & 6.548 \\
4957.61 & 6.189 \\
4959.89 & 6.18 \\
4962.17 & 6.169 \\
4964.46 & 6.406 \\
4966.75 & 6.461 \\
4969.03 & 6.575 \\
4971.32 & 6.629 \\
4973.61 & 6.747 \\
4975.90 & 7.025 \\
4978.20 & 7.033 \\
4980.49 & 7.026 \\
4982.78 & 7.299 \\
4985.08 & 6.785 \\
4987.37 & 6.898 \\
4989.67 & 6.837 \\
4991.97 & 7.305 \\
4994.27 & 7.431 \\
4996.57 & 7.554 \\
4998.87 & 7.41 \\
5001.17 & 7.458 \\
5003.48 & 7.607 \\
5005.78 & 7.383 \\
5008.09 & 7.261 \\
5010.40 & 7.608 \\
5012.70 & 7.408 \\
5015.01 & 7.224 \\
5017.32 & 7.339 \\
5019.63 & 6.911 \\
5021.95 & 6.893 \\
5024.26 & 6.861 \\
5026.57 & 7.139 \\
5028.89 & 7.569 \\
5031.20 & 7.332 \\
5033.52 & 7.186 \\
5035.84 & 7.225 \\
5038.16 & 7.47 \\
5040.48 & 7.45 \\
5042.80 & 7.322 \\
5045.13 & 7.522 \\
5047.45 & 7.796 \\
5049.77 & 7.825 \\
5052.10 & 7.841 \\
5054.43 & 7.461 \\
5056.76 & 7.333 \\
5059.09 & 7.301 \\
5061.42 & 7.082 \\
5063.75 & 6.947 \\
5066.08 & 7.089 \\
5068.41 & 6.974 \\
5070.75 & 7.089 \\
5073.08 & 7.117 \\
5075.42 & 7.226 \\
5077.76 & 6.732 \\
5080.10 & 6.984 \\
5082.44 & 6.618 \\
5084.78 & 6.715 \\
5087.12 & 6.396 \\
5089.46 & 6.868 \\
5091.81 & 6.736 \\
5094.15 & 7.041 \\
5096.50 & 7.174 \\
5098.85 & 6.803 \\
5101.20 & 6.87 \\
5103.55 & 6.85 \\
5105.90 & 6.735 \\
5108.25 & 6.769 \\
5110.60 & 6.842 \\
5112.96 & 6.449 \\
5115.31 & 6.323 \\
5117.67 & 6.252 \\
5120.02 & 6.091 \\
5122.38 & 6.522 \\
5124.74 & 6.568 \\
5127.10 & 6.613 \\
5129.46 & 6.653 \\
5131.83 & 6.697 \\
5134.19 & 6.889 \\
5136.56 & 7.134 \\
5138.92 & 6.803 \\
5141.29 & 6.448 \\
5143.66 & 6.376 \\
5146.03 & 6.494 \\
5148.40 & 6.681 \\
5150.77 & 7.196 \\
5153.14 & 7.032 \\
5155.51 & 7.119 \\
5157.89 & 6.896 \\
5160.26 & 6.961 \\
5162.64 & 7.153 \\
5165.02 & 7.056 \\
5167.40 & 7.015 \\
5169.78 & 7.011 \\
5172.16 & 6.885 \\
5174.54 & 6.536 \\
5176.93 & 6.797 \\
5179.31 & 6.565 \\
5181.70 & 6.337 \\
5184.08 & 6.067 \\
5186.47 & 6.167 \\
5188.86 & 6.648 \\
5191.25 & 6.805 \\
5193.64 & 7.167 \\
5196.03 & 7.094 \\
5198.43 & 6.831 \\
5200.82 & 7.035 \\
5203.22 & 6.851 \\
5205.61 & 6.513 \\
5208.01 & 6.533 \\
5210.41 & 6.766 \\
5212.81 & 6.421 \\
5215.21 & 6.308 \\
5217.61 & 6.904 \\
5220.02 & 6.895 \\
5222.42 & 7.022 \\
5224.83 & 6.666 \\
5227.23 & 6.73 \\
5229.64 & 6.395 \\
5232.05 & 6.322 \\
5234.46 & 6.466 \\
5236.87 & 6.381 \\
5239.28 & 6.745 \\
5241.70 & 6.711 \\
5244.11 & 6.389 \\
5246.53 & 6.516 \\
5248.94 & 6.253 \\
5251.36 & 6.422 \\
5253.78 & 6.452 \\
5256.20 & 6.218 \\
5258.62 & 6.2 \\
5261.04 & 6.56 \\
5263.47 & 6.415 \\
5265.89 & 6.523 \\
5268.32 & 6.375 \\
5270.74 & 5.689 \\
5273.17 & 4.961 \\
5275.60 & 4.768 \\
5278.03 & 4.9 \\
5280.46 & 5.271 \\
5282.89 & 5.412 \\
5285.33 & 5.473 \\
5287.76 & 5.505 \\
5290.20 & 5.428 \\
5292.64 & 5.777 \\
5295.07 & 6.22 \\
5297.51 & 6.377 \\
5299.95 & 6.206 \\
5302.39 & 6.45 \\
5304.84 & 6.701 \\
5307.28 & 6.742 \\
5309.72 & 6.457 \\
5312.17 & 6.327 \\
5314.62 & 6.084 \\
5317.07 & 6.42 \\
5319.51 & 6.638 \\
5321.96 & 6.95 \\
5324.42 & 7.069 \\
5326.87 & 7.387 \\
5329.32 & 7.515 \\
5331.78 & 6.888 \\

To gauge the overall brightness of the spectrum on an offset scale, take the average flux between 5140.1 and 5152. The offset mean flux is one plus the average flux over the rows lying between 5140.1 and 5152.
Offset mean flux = 7.6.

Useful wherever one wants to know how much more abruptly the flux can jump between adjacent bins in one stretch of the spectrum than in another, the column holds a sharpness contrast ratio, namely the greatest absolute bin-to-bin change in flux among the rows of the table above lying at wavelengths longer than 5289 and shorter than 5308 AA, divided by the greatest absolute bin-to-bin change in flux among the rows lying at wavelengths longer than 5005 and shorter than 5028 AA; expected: 1.0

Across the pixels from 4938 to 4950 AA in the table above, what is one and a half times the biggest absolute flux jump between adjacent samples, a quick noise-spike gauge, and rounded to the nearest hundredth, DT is 0.27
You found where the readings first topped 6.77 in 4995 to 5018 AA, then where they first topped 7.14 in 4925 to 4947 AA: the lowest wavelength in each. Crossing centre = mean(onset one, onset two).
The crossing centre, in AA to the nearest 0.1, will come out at 4961.2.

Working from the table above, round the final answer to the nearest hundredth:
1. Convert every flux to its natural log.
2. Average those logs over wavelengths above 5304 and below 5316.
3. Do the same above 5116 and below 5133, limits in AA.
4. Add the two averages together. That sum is 3.73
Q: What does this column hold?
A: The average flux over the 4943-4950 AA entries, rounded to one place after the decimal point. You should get 7.2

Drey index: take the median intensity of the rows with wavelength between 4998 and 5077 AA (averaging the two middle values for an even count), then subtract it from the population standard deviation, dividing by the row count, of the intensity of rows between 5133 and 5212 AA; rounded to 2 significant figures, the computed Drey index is -7.0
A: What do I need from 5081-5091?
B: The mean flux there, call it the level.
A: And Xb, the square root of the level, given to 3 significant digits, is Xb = 2.58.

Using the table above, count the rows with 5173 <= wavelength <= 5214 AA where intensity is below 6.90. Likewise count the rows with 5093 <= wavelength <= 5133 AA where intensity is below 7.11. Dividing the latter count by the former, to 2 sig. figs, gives 1.1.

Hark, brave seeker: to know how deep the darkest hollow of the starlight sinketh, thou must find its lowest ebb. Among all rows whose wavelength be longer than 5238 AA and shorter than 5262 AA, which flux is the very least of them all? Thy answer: 6.2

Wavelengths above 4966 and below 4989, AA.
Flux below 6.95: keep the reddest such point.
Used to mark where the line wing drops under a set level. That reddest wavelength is 4987.37 AA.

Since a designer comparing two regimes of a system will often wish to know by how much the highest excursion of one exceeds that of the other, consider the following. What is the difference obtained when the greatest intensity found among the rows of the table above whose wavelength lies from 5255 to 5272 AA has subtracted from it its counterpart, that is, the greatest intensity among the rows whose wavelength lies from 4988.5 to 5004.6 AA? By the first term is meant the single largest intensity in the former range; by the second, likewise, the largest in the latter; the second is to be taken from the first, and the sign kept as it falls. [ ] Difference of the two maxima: -1.0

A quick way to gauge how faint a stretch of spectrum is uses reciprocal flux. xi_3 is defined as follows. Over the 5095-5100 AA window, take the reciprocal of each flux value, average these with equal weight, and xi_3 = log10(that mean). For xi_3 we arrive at -0.84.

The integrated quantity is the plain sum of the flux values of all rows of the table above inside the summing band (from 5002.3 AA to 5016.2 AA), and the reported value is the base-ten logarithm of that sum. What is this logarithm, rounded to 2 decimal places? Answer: 1.65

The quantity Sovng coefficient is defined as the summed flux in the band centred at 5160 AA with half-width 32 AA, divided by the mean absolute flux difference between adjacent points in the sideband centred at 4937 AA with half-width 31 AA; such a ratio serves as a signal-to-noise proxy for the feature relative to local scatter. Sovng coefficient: 1050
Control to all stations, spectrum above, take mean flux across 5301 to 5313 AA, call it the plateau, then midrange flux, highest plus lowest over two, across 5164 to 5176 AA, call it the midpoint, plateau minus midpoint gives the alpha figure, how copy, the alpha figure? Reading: -0.26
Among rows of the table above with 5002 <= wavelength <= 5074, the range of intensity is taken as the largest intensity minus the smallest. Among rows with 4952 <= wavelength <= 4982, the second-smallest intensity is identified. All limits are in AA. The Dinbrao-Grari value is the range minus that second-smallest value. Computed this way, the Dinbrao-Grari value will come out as -5.2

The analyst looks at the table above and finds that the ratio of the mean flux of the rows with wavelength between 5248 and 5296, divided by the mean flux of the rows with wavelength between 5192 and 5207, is 0.84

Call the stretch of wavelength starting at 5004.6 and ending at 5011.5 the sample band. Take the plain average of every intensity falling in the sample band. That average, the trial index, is 7.4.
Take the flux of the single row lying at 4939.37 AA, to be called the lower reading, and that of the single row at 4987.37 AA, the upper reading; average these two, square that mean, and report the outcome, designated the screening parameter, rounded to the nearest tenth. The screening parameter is 48.3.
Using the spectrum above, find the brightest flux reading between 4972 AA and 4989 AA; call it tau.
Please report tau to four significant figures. 7.299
